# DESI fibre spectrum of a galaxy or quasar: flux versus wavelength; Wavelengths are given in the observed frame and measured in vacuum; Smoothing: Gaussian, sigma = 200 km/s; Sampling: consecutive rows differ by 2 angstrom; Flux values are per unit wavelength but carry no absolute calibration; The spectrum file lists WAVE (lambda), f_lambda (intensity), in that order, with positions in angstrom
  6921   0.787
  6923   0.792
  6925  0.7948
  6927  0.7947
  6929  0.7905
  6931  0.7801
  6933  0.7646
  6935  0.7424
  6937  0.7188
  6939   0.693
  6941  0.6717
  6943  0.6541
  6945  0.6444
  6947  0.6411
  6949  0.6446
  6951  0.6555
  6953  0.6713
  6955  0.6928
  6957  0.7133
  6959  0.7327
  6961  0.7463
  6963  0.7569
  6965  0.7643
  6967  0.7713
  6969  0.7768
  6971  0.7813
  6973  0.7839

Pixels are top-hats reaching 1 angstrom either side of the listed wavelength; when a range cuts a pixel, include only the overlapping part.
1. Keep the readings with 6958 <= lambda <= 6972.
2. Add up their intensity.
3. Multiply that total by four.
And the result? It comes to 21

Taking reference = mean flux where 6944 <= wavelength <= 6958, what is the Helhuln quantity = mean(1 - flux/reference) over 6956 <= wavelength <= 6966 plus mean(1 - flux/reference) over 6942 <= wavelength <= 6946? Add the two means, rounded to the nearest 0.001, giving -0.090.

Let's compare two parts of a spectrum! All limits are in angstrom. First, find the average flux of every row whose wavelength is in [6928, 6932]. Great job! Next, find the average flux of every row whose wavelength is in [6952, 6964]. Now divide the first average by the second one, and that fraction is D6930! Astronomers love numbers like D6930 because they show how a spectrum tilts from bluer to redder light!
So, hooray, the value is 1.09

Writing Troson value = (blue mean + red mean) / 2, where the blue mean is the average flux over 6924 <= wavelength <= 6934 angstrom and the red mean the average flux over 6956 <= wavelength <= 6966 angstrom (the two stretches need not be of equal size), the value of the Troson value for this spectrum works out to 0.764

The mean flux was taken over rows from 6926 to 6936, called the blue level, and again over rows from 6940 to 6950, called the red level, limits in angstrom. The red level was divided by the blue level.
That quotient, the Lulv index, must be 0.84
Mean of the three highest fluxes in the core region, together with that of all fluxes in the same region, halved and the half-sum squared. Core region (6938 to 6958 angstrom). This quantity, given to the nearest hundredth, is 0.47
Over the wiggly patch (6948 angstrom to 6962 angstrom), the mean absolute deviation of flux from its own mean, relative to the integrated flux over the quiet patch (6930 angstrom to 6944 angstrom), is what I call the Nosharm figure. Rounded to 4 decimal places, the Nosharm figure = 0.0032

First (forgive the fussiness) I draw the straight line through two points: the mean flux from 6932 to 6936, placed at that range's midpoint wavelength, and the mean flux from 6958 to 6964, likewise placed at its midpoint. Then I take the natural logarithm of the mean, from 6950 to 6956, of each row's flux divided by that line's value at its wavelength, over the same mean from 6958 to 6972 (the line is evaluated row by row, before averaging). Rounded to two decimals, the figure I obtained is -0.13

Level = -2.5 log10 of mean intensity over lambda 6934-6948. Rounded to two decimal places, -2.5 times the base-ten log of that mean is 0.42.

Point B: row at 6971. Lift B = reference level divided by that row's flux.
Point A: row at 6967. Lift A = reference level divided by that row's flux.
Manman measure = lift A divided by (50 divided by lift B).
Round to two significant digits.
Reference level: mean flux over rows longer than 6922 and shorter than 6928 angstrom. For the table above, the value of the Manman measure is 0.021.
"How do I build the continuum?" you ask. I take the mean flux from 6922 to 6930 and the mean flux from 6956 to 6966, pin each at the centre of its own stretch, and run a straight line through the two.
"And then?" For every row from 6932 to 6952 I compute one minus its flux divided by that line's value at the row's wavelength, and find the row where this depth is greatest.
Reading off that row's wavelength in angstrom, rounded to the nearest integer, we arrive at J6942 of 6947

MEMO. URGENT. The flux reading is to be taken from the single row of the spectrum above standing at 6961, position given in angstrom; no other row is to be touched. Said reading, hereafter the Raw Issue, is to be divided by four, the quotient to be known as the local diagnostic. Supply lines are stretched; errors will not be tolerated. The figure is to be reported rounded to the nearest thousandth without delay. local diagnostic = 0.187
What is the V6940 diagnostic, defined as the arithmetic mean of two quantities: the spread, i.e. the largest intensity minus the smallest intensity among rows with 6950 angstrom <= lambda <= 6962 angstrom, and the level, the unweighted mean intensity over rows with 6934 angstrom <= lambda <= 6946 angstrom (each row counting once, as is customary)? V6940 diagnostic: 0.39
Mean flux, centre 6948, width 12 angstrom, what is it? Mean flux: 0.65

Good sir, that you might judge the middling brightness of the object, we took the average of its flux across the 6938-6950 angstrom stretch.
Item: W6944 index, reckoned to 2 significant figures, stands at 0.66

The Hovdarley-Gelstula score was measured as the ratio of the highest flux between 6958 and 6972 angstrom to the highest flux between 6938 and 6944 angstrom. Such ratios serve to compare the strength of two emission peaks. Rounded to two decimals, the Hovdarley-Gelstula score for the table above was 1.13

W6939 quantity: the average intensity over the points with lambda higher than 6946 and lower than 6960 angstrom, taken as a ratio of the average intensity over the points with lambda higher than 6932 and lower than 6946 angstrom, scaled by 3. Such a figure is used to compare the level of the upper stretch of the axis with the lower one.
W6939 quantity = 2.9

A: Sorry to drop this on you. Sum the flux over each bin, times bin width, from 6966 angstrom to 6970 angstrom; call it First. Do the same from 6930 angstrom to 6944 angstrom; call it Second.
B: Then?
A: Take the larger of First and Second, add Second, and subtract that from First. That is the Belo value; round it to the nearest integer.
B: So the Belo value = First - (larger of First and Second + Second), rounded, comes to -17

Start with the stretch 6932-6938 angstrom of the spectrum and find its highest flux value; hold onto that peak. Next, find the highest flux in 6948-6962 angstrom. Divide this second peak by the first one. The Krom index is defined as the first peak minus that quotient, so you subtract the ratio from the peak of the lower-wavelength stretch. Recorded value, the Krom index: -0.21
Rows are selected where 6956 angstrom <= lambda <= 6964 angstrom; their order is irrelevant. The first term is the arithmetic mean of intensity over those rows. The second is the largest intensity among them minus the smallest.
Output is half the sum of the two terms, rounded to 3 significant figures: 0.390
